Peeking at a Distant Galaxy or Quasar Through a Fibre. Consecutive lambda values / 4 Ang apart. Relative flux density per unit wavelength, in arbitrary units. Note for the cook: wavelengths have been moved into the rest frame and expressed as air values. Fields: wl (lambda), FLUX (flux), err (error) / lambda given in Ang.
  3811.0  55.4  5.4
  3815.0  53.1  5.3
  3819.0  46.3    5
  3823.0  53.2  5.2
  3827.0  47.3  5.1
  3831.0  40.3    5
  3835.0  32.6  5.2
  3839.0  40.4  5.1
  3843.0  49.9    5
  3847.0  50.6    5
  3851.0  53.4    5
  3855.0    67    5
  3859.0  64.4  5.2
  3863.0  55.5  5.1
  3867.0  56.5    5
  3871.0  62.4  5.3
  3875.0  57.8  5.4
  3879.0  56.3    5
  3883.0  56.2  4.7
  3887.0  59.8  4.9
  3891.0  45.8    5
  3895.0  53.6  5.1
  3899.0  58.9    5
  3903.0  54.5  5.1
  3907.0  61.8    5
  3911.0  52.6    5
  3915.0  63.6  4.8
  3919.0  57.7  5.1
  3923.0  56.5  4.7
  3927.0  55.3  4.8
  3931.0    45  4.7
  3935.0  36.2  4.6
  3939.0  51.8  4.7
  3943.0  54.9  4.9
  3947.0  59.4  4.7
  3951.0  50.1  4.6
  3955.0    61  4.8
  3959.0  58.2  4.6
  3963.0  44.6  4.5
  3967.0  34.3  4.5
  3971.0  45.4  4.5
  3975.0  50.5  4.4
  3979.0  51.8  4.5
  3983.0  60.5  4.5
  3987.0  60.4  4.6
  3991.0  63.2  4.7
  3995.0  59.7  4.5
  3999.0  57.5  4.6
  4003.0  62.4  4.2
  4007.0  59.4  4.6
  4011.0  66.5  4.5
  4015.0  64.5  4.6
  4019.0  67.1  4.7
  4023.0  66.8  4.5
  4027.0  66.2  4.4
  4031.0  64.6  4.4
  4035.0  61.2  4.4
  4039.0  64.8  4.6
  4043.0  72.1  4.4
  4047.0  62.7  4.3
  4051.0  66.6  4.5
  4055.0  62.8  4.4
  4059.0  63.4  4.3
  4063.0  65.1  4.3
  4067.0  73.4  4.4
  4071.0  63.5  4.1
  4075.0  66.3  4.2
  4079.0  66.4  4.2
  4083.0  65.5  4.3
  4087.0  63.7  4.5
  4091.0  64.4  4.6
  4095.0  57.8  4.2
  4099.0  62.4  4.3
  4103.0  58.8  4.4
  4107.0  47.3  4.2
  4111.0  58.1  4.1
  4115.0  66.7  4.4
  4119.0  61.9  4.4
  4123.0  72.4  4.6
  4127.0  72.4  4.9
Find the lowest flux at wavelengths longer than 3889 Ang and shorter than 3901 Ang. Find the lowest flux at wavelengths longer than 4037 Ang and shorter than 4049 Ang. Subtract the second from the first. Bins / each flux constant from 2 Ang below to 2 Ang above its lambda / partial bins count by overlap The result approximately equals -17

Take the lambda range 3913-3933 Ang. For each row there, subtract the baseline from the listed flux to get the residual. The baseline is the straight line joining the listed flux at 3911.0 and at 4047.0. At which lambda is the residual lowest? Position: 3931.0 Ang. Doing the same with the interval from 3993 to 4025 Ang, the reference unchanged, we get 3999.0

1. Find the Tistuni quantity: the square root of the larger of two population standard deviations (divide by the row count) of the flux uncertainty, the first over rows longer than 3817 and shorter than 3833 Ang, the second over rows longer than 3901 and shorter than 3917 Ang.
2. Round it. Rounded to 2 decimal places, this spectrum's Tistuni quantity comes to 0.33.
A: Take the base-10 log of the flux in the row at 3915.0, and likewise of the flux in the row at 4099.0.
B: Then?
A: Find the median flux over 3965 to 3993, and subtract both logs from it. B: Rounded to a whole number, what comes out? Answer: 48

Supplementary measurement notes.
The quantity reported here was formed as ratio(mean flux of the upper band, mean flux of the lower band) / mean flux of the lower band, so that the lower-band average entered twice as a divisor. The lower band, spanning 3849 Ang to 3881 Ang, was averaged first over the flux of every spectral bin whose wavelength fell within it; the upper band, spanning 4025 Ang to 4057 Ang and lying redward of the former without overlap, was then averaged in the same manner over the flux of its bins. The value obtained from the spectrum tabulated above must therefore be 0.019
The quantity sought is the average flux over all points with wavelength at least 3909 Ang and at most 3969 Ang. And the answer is 52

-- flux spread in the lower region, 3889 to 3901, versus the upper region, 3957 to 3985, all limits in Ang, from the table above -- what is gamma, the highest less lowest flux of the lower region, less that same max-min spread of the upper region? -13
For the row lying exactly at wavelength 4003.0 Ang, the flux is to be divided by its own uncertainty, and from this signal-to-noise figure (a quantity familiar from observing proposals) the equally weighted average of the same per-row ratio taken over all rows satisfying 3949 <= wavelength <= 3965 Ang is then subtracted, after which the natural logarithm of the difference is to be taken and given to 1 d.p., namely 1.2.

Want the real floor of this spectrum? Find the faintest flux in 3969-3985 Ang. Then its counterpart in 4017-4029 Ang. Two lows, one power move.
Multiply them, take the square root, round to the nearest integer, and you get 55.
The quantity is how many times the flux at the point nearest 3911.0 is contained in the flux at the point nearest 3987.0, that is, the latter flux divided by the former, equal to 1.15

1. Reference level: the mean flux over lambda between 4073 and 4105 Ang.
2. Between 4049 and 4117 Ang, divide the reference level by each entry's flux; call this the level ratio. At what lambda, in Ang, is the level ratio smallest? 4067.0 Ang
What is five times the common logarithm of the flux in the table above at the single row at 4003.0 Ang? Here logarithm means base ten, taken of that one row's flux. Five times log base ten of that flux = 9.0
